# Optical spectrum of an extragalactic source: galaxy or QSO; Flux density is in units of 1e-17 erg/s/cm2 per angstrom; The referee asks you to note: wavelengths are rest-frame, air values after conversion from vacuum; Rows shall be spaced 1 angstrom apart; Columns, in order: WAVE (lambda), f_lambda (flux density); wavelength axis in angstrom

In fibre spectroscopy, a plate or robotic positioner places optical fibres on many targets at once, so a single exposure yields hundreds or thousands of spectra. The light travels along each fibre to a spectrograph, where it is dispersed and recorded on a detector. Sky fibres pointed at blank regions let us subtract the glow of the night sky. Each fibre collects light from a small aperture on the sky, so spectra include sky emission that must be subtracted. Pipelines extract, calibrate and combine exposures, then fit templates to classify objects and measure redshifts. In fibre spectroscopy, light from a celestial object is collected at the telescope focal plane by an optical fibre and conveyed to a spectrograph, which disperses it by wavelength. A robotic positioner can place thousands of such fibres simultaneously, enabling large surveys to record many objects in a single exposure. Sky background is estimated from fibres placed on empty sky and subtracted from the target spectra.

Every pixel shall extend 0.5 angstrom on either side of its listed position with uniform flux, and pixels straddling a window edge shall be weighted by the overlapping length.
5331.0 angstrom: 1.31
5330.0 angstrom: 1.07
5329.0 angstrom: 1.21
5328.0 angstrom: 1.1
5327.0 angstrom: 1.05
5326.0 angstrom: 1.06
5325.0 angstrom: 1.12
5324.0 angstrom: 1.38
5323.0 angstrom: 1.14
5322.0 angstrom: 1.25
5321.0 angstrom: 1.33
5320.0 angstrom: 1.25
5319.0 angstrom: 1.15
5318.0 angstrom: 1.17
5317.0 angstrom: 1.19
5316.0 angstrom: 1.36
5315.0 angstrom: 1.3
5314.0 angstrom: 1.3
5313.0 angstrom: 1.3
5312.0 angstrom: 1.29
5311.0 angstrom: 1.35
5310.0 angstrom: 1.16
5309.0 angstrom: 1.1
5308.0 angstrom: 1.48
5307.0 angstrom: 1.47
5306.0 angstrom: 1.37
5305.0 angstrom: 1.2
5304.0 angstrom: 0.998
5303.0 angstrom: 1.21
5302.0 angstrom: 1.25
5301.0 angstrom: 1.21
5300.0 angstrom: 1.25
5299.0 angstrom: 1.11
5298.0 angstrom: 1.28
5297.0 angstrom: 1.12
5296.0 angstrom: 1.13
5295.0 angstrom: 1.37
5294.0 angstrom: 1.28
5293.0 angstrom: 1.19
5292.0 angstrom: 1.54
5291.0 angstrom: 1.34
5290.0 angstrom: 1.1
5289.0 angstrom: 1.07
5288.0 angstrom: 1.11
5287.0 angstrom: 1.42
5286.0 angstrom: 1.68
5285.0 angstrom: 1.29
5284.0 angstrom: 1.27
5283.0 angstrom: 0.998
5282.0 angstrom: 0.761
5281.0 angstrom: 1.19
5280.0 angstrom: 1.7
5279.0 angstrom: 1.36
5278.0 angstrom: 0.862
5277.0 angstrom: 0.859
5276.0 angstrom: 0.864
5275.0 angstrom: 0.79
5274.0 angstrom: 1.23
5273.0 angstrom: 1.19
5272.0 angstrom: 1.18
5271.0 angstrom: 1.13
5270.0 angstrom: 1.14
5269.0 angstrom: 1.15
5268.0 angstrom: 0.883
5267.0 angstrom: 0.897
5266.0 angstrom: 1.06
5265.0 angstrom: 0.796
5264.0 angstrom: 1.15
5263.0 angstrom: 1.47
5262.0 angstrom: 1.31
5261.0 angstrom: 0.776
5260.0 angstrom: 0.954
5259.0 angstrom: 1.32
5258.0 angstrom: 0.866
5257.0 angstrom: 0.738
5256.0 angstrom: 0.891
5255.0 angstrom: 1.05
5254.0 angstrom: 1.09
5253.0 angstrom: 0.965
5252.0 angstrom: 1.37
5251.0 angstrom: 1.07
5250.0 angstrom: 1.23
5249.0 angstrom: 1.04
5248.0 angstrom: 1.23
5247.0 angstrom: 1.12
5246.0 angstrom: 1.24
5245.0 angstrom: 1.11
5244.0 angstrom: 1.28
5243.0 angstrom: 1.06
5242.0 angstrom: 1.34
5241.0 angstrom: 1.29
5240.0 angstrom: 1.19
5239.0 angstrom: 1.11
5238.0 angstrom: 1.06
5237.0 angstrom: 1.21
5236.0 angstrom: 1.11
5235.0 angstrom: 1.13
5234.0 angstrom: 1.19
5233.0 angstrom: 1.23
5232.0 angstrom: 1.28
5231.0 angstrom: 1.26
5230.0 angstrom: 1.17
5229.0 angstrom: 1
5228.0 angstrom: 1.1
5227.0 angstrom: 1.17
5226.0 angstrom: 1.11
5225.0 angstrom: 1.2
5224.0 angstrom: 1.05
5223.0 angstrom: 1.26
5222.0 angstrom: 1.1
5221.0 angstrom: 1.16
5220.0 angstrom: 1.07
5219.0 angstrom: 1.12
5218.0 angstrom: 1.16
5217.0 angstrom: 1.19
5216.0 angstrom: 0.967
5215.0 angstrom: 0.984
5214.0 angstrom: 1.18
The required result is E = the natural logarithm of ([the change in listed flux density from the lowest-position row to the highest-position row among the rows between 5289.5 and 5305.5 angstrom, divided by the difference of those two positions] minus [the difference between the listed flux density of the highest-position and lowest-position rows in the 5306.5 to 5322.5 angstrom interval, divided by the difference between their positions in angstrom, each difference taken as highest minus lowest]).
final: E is -3.8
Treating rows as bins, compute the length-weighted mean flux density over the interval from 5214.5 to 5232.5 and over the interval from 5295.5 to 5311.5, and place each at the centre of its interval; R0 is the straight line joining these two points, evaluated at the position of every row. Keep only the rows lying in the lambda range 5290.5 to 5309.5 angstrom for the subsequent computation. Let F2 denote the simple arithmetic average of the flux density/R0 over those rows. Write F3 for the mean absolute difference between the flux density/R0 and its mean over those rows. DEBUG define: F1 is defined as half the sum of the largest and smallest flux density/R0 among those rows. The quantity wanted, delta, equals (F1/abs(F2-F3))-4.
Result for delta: -2.89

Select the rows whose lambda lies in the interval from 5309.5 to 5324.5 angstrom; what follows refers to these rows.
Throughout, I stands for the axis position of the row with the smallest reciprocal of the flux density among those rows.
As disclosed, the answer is 5324.0 angstrom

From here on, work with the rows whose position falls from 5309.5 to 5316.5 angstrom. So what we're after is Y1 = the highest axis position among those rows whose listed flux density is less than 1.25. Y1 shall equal 5310.0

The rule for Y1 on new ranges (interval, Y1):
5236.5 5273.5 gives 5273.0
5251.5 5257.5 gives 5257.0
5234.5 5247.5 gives 5247.0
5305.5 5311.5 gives 5310.0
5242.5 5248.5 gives 5248.0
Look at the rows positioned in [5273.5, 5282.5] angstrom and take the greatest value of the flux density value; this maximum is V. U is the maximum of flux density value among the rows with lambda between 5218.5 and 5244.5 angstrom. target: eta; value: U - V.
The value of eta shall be -0.36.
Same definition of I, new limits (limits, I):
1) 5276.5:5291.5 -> 5280.0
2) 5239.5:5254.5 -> 5252.0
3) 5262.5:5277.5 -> 5263.0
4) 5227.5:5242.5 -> 5242.0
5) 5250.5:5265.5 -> 5263.0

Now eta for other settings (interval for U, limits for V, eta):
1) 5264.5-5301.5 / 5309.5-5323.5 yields 0.34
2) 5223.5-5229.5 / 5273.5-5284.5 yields -0.50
